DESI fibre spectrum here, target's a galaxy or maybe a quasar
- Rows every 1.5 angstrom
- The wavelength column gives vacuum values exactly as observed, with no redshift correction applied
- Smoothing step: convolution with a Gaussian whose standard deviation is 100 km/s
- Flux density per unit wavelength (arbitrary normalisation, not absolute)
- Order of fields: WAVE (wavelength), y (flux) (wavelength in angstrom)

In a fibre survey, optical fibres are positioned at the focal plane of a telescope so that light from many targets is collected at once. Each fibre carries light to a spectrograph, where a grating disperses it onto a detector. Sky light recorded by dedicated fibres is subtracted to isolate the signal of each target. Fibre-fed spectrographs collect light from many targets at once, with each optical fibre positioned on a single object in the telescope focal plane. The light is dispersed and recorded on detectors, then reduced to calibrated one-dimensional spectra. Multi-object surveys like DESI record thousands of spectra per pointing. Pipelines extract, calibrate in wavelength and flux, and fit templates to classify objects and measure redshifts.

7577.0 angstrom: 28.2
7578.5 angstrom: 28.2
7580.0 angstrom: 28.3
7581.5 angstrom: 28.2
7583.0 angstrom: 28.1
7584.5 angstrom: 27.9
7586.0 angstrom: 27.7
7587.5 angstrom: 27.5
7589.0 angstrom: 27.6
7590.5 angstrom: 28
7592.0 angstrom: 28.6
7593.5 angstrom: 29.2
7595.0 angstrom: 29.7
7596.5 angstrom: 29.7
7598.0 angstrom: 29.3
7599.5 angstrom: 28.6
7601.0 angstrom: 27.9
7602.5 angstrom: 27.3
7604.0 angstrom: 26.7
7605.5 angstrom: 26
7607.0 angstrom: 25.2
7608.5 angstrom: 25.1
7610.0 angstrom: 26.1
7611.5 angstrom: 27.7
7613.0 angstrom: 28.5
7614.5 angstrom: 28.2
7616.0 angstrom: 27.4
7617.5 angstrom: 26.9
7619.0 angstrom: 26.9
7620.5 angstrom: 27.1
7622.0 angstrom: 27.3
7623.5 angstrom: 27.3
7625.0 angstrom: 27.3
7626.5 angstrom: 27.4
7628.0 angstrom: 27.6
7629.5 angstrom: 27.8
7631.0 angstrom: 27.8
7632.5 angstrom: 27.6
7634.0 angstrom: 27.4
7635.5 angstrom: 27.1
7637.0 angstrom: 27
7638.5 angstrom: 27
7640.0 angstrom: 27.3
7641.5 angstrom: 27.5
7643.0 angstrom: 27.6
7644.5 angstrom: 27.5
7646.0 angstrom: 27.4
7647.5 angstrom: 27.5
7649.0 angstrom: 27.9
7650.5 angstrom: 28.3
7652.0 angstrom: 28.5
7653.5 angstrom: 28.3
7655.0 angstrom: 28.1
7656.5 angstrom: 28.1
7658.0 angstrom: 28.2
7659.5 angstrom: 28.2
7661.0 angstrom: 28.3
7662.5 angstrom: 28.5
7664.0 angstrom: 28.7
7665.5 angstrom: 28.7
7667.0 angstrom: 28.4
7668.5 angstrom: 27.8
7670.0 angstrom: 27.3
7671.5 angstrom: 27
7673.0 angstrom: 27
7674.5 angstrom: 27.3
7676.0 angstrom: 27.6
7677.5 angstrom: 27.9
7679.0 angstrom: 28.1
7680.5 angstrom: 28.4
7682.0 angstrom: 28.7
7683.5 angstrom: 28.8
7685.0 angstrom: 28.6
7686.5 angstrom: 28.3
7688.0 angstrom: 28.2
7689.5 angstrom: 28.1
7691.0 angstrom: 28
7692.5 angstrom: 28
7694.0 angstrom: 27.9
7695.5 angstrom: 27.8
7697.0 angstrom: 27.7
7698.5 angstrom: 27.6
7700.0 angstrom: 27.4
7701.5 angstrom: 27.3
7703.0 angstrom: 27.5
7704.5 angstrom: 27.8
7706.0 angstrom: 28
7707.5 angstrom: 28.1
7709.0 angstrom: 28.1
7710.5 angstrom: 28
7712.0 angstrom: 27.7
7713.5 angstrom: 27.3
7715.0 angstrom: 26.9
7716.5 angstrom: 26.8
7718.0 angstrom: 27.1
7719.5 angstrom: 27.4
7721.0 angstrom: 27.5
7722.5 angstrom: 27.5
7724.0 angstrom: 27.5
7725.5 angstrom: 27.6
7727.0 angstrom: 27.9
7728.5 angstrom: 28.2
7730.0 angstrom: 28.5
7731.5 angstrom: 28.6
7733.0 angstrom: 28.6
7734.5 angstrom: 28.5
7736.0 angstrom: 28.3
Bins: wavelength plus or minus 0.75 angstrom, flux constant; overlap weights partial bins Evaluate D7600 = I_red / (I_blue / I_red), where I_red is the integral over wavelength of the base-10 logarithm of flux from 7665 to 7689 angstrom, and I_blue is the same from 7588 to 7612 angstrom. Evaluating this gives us 34.87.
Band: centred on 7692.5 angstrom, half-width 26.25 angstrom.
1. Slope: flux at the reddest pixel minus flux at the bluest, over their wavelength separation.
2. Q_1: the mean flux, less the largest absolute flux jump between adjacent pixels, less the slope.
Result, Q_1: 27.2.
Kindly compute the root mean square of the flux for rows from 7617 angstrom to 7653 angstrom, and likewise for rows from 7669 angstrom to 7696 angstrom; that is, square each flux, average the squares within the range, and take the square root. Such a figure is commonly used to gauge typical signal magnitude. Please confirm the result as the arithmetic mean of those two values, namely 27.71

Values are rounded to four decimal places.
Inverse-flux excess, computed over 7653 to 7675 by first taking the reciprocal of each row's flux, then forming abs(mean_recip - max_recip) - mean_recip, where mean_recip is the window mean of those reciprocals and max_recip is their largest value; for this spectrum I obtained -0.0344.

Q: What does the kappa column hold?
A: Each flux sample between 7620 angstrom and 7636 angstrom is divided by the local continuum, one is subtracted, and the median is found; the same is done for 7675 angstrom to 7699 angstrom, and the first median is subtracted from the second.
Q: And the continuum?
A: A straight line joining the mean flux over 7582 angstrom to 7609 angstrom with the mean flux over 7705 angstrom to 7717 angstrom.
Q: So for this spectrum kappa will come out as 0.027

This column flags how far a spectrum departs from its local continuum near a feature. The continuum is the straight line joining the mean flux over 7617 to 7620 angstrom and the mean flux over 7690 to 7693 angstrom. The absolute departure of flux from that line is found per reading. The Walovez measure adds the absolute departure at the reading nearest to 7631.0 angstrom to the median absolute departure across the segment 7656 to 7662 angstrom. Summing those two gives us 1.4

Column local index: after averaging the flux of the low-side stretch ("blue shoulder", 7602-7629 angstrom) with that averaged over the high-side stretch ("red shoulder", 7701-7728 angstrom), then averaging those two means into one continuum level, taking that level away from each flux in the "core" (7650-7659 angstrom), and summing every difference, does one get 5.8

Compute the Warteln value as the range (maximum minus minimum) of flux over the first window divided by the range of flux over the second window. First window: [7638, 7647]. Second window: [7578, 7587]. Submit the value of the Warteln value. 1.0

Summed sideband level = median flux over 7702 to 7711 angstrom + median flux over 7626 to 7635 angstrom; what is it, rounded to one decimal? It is 55.6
